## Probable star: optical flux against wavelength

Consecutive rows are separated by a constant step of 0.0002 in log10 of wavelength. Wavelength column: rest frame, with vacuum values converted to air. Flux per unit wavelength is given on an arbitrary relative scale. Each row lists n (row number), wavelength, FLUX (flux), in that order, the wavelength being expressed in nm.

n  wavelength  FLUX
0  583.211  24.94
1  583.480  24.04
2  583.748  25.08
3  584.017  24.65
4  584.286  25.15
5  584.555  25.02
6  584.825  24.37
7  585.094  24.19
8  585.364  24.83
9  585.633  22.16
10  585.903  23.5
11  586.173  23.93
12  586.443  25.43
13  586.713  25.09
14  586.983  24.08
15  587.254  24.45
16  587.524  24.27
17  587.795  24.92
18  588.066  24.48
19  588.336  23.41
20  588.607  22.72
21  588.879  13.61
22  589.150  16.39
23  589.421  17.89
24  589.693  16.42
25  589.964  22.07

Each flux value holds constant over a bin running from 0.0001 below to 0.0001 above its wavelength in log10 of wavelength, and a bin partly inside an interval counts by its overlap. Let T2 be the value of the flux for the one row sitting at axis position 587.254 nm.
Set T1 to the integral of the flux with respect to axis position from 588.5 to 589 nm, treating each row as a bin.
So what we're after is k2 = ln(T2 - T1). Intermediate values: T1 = 9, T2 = 24.45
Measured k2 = 2.7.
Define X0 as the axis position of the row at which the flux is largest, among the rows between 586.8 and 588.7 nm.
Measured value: 587.795 nm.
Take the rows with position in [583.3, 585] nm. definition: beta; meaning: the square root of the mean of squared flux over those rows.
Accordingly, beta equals 24.7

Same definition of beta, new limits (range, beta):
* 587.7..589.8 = 20.4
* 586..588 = 24.6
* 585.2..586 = 23.5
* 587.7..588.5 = 24.3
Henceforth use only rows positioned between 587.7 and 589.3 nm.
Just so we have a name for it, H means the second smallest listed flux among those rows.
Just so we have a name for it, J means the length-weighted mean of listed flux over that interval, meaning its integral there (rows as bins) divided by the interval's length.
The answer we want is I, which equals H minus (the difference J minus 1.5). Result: -2.91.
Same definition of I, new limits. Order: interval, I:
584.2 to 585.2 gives 1.20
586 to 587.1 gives 0.97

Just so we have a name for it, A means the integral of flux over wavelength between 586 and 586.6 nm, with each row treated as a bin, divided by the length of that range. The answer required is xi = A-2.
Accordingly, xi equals 22.6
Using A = 24.6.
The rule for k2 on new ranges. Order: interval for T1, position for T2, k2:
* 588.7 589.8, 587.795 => 1.9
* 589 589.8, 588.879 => -2.1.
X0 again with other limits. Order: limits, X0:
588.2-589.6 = 588.336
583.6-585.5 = 584.286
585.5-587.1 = 586.443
